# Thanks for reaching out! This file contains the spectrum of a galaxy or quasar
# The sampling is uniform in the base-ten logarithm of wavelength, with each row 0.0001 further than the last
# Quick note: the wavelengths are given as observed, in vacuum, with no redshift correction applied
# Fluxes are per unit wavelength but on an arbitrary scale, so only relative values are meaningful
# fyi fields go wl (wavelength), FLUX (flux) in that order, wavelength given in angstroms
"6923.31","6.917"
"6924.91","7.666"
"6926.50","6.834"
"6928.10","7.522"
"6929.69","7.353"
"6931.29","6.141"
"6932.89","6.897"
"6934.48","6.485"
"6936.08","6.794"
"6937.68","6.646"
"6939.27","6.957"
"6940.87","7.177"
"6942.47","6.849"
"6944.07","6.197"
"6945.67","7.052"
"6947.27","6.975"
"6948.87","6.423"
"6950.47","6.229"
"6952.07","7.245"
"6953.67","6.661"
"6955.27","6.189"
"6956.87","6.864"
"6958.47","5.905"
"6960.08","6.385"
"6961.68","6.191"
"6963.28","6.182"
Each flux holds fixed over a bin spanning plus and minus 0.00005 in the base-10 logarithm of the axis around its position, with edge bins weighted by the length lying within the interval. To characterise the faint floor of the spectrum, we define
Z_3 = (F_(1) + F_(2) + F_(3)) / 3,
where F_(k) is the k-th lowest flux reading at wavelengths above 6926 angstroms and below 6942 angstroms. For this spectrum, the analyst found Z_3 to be 6.42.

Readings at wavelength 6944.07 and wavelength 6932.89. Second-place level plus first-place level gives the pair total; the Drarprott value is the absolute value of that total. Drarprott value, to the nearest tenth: 13.1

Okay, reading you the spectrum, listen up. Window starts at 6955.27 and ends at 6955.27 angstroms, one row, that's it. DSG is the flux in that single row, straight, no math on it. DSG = 6.189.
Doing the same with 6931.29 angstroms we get 6.141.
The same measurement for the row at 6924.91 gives 7.666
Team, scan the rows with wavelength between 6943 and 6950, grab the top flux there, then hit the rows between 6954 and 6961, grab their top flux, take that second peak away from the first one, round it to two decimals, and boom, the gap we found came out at 0.19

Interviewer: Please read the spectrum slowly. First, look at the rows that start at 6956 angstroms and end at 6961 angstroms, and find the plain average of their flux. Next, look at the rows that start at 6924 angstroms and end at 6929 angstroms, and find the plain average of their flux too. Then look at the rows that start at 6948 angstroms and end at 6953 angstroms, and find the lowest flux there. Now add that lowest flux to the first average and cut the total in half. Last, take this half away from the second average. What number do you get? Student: 1.03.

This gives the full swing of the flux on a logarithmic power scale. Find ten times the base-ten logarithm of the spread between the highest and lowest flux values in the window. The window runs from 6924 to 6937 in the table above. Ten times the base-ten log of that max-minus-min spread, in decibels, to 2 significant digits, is 1.8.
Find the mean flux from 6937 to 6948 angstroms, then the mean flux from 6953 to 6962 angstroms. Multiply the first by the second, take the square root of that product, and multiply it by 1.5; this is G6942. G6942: 9.9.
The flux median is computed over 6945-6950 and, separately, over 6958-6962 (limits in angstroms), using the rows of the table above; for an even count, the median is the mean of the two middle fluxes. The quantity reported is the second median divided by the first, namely 0.89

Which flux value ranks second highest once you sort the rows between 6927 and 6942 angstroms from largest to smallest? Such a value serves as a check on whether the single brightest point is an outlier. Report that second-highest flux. 7.353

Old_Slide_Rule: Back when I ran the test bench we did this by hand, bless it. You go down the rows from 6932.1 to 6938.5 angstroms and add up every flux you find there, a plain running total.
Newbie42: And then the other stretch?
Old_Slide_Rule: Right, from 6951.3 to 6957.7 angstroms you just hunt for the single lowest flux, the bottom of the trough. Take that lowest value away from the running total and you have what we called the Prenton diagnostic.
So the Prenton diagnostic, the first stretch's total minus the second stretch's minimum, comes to 20.6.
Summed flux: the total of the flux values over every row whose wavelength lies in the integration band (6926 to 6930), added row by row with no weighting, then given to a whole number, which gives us 22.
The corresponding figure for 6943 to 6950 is 27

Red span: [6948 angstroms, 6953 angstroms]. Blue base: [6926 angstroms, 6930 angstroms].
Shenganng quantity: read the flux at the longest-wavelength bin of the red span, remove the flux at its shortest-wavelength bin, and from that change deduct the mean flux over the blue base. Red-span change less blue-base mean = -6.4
